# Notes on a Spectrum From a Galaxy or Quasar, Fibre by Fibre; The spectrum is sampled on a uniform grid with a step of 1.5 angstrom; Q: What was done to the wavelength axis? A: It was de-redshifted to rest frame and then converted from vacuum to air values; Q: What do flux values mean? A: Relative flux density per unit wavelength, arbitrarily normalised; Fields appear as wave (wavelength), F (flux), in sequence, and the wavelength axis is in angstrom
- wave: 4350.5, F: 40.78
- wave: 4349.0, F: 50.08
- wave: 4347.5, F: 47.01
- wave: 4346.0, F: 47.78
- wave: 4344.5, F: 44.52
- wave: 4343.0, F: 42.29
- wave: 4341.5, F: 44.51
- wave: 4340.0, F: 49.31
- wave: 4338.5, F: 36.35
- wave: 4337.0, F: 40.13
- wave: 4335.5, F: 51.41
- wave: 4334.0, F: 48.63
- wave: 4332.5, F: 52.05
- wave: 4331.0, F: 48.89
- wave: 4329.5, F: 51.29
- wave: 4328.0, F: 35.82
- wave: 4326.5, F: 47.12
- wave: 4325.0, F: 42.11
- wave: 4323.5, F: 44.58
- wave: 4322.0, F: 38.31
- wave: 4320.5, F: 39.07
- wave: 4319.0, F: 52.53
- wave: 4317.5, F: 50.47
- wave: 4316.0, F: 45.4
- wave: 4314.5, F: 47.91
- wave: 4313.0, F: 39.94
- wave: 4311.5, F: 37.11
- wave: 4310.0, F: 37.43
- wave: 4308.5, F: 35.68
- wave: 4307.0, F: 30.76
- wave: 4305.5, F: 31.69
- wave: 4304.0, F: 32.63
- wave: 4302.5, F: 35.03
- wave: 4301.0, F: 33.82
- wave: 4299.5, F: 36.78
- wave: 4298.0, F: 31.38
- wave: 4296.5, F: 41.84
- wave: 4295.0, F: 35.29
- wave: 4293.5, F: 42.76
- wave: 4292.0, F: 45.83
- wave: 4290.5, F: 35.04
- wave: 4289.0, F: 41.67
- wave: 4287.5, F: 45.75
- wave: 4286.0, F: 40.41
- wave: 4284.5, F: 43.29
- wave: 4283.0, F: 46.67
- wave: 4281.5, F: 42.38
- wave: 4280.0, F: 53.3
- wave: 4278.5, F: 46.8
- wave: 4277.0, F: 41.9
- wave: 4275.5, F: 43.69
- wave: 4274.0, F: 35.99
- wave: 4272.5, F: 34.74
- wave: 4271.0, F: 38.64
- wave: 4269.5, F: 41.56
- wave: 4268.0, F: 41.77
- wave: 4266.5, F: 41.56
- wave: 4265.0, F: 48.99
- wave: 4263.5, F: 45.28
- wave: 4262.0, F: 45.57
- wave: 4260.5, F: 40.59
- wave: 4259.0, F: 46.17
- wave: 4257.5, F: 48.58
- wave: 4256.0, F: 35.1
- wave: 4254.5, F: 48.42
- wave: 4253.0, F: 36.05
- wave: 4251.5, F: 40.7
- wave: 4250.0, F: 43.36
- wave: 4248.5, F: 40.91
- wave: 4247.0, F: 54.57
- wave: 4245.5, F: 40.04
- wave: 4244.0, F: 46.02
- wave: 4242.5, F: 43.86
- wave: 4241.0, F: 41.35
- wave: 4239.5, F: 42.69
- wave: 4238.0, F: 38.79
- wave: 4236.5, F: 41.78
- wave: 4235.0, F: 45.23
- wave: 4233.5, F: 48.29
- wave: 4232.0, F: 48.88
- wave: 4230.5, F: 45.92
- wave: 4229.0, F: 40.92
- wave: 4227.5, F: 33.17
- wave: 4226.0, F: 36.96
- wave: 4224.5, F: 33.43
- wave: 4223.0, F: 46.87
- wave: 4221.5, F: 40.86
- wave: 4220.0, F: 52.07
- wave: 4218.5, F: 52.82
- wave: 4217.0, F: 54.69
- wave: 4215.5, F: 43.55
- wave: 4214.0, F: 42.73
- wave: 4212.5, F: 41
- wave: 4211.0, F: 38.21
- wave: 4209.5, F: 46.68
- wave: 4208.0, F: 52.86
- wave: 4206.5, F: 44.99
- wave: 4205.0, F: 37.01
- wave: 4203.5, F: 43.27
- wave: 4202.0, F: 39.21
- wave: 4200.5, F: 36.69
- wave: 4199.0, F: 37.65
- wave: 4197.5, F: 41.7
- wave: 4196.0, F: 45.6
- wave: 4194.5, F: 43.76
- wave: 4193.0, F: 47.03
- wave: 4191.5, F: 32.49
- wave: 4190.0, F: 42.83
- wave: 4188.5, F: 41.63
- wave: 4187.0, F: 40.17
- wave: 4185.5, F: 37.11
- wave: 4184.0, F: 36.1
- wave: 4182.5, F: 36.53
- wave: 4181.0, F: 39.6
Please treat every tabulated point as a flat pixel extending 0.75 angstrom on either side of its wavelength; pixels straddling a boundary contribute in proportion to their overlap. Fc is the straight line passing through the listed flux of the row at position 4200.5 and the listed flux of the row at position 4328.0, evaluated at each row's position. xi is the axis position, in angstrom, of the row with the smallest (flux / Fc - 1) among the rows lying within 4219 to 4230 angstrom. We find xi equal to 4227.5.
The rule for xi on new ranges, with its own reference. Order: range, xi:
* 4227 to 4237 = 4227.5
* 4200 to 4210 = 4200.5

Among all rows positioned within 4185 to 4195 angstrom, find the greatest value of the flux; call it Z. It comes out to 47.03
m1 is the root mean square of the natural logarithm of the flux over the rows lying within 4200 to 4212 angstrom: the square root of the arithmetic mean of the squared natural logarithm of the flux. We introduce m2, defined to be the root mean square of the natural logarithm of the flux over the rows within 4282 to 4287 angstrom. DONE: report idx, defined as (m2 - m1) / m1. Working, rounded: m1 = 3.74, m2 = 3.77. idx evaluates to 0.008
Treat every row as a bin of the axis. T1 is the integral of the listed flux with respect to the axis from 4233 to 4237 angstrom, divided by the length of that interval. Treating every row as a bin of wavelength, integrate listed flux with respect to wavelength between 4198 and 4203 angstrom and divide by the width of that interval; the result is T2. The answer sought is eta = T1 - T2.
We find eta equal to 7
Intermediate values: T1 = 45.1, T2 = 38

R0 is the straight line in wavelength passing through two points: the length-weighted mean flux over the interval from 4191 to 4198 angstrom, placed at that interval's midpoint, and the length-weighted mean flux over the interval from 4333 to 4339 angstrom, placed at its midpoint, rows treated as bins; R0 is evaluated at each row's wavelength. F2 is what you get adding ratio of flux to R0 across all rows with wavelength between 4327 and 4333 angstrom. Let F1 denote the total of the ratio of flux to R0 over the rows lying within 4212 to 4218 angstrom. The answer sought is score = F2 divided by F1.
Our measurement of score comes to 0.99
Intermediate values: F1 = 4.25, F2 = 4.2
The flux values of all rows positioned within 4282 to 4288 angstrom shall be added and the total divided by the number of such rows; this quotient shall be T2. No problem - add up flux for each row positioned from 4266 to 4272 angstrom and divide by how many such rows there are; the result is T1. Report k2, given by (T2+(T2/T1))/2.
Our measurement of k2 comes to 22.6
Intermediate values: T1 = 40.9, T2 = 44.0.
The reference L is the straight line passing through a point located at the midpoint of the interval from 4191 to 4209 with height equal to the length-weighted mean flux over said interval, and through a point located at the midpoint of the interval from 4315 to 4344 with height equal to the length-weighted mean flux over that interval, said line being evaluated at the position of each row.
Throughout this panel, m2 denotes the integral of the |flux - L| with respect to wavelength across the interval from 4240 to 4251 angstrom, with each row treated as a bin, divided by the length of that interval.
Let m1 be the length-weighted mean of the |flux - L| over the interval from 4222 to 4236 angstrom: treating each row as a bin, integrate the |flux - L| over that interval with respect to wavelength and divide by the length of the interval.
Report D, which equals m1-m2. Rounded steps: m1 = 5.1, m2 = 3.10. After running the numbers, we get 2.0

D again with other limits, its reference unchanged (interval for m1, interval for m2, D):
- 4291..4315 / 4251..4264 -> 3.8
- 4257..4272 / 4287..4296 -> -1.1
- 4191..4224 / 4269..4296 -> 0.6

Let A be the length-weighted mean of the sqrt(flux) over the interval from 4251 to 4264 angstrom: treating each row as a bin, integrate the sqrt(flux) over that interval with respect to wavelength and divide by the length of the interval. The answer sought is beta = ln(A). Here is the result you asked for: 1.88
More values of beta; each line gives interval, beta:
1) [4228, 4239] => 1.89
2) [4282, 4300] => 1.85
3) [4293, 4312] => 1.78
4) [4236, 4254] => 1.87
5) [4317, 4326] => 1.90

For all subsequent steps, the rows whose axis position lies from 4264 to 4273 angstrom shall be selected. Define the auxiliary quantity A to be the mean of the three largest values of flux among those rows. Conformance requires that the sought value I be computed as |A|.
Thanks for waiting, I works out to 44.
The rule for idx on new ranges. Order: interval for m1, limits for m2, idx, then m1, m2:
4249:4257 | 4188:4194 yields 0.001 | 3.70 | 3.71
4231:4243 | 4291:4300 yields -0.032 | 3.78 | 3.66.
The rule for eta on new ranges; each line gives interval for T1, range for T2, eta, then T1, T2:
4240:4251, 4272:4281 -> 1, 44.2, 43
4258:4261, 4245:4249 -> -2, 44.0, 46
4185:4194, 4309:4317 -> -1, 40.4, 42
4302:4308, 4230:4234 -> -15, 32.6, 48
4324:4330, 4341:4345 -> 0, 43.8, 44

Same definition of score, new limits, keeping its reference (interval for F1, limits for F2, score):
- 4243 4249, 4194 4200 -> 0.95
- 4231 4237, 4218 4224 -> 1.05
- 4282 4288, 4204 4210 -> 1.06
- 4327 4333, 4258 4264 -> 0.97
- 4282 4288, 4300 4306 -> 0.75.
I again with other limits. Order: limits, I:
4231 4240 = 47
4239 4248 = 48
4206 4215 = 48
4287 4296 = 45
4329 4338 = 52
